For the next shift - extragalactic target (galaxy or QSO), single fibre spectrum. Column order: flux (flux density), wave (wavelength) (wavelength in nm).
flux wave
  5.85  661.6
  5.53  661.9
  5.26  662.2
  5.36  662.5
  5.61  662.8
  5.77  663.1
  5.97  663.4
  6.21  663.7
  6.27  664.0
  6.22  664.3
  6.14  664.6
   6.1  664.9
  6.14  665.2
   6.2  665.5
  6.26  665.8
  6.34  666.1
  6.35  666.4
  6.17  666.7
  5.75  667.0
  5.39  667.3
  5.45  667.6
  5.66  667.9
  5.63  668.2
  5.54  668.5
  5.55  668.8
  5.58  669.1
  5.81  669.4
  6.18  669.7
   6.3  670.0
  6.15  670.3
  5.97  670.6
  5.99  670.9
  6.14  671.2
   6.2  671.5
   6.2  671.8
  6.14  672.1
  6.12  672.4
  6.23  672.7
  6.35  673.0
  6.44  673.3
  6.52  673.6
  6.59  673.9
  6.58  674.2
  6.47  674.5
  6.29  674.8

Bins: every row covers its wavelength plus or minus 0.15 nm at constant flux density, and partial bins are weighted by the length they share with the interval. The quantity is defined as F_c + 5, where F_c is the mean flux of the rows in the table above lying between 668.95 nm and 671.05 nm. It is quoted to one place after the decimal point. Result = 11.0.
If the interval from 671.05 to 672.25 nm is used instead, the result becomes 11.2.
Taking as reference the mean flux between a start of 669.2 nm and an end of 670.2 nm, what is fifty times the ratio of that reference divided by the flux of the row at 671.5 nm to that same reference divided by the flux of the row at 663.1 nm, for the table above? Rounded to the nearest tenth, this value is 46.5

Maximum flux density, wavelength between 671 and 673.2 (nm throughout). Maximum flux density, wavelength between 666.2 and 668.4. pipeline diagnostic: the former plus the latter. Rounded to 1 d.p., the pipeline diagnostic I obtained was 12.7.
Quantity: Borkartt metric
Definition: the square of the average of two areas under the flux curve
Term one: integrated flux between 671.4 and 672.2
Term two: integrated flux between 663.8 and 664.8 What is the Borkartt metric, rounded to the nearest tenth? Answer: 31.1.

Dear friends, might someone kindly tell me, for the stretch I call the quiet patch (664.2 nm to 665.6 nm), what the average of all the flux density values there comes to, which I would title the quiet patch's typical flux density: 6.16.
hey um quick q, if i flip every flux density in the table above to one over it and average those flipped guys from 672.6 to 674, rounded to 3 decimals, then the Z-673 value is 0.156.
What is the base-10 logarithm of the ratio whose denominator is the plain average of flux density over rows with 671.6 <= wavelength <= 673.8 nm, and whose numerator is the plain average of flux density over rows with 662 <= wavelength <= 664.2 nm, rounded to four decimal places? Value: -0.0365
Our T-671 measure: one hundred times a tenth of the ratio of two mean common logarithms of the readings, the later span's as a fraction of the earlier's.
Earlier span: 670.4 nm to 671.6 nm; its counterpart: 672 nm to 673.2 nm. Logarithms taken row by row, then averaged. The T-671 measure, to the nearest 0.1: 10.1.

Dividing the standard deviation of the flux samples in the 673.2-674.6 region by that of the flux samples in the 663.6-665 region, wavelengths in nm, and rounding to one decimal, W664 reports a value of 1.0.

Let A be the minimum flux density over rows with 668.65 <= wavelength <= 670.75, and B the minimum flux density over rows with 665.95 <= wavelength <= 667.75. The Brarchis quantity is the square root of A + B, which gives 3.31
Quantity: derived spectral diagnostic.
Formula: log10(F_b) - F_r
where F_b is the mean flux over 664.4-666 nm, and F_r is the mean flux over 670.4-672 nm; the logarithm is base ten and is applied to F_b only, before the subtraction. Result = -5.31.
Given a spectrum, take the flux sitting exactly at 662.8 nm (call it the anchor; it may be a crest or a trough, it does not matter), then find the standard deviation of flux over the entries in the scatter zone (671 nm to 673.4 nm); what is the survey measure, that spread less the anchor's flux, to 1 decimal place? -5.5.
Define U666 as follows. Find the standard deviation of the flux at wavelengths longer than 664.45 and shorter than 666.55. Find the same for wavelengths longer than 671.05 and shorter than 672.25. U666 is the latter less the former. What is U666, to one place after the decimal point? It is -0.1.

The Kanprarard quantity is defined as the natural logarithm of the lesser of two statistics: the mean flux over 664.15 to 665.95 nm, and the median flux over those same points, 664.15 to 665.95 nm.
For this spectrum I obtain 1.82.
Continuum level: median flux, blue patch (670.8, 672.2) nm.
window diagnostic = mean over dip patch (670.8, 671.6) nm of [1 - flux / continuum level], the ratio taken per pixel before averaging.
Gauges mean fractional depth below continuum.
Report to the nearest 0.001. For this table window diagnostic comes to 0.005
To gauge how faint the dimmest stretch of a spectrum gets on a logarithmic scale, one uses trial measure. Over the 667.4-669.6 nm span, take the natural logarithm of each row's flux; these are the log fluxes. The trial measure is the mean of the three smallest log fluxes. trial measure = 1.707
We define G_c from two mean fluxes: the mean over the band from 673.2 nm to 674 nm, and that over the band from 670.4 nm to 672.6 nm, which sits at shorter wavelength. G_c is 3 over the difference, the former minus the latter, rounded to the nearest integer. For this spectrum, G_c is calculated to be 7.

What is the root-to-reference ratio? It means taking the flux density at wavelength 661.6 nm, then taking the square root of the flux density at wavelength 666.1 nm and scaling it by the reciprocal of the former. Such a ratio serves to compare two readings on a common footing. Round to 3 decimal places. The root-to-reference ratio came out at 0.430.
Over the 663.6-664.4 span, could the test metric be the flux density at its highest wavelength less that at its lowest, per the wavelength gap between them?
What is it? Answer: 0.017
